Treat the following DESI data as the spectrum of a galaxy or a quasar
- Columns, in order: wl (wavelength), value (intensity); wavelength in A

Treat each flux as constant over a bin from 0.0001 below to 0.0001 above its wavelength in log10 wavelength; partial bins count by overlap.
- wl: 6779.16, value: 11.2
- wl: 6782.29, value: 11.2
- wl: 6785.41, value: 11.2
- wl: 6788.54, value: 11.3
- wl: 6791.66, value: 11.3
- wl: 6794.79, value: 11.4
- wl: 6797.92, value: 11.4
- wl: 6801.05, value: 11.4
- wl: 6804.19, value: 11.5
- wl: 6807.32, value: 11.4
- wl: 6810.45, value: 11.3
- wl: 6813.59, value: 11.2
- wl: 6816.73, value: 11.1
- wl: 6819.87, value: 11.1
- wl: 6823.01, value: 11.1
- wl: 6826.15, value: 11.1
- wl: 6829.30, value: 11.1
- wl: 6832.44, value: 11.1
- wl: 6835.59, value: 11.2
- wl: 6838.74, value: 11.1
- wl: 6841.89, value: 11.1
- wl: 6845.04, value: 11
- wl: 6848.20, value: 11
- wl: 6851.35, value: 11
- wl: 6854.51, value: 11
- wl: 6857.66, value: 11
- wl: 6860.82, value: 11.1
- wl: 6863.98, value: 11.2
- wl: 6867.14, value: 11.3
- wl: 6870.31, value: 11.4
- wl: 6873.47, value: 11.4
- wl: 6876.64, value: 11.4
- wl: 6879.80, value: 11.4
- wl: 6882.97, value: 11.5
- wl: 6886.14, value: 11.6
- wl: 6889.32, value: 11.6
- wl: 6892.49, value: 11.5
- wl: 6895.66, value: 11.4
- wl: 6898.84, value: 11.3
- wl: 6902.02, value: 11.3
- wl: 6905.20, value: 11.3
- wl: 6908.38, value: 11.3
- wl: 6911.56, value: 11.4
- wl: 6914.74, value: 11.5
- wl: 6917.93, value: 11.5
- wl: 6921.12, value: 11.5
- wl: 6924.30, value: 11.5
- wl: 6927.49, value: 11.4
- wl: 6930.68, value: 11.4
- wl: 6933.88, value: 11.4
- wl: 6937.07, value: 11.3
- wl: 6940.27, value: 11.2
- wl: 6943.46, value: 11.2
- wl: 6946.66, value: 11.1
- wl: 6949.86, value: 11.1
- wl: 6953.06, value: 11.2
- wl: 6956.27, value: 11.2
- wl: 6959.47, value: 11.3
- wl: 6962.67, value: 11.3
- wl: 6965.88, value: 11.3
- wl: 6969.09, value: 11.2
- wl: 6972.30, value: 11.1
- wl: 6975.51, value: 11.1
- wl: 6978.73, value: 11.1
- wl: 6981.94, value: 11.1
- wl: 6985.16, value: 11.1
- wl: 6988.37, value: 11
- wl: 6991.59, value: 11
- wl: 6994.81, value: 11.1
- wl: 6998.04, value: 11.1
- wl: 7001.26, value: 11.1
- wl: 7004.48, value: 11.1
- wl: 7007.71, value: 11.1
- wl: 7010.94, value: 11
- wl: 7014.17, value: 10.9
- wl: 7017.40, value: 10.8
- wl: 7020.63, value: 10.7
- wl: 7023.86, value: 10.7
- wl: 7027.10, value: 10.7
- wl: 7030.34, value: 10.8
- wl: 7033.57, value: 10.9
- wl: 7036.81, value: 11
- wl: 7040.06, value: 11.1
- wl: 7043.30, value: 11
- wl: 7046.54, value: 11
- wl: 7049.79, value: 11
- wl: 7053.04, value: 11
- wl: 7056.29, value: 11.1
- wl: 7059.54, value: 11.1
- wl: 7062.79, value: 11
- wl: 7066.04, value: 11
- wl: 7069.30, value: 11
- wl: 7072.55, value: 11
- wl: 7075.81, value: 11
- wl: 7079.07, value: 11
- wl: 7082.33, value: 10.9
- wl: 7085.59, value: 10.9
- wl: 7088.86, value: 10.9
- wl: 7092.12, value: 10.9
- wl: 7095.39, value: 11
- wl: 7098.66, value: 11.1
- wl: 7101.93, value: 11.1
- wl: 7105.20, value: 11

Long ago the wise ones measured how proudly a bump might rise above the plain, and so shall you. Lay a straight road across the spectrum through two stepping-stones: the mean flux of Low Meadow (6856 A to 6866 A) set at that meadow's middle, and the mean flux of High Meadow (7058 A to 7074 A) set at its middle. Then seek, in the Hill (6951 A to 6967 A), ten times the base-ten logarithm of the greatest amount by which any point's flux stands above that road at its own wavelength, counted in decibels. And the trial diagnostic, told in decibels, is -6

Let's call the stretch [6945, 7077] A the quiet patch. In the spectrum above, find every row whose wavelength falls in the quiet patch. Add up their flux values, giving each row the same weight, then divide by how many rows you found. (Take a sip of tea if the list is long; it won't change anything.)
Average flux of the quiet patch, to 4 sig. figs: 11.04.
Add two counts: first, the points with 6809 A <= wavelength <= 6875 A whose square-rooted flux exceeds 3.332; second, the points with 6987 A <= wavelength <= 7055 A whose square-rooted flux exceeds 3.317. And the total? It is 13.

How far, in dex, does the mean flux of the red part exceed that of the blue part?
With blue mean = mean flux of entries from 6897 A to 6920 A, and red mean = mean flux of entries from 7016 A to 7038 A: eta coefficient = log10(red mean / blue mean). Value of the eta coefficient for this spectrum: -0.022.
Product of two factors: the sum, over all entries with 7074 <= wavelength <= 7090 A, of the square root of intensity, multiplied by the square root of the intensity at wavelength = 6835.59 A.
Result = 55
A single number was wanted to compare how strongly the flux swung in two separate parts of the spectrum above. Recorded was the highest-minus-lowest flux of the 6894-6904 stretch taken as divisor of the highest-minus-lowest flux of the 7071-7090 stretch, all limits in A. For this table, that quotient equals 1.0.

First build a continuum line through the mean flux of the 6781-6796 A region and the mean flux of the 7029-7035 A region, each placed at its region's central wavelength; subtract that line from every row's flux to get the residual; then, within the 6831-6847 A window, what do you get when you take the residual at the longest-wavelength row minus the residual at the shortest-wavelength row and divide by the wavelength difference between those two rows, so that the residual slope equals -0.006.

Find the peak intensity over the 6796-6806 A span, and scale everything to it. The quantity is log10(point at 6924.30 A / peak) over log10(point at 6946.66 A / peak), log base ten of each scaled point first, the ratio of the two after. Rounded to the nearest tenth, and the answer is 0.0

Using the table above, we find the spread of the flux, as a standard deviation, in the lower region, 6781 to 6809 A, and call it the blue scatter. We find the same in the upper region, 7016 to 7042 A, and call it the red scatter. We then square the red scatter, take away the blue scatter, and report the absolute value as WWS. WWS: 0.08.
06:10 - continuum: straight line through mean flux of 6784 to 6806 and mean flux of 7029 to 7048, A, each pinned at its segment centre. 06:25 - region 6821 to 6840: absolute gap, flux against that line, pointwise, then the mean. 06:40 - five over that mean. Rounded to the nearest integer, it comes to 27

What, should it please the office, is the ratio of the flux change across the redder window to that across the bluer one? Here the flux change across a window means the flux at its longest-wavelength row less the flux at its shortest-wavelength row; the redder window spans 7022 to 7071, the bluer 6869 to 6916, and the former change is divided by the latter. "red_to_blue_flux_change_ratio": 3.0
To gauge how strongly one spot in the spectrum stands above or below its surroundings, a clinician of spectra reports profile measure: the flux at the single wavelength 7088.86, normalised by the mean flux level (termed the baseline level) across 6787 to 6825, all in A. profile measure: 0.965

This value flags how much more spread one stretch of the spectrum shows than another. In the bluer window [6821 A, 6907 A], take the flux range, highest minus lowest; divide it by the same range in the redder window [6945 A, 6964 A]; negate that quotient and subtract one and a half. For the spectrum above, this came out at -4.5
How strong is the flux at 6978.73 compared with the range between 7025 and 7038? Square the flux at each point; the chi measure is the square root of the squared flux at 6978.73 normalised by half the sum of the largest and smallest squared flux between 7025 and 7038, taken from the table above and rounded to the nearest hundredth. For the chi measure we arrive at 1.02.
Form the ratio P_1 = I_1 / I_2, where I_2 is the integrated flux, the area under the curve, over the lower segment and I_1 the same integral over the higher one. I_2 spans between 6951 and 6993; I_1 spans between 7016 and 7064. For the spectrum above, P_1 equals 1.1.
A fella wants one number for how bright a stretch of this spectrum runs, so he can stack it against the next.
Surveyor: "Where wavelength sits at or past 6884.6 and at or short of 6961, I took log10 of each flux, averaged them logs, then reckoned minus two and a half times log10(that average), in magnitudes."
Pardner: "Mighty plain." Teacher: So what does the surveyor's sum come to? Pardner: -0.058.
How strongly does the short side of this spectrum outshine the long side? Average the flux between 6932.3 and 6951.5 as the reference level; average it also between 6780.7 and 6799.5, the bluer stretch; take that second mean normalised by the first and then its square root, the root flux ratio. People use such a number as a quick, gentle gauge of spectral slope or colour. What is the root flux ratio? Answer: 1.00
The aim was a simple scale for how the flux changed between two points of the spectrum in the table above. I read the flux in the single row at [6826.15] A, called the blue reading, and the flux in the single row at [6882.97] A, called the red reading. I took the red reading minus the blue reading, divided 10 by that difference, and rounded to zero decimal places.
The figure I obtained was 25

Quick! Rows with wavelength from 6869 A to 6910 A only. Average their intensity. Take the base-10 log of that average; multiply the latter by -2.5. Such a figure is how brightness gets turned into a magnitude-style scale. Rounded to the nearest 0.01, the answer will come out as -2.64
